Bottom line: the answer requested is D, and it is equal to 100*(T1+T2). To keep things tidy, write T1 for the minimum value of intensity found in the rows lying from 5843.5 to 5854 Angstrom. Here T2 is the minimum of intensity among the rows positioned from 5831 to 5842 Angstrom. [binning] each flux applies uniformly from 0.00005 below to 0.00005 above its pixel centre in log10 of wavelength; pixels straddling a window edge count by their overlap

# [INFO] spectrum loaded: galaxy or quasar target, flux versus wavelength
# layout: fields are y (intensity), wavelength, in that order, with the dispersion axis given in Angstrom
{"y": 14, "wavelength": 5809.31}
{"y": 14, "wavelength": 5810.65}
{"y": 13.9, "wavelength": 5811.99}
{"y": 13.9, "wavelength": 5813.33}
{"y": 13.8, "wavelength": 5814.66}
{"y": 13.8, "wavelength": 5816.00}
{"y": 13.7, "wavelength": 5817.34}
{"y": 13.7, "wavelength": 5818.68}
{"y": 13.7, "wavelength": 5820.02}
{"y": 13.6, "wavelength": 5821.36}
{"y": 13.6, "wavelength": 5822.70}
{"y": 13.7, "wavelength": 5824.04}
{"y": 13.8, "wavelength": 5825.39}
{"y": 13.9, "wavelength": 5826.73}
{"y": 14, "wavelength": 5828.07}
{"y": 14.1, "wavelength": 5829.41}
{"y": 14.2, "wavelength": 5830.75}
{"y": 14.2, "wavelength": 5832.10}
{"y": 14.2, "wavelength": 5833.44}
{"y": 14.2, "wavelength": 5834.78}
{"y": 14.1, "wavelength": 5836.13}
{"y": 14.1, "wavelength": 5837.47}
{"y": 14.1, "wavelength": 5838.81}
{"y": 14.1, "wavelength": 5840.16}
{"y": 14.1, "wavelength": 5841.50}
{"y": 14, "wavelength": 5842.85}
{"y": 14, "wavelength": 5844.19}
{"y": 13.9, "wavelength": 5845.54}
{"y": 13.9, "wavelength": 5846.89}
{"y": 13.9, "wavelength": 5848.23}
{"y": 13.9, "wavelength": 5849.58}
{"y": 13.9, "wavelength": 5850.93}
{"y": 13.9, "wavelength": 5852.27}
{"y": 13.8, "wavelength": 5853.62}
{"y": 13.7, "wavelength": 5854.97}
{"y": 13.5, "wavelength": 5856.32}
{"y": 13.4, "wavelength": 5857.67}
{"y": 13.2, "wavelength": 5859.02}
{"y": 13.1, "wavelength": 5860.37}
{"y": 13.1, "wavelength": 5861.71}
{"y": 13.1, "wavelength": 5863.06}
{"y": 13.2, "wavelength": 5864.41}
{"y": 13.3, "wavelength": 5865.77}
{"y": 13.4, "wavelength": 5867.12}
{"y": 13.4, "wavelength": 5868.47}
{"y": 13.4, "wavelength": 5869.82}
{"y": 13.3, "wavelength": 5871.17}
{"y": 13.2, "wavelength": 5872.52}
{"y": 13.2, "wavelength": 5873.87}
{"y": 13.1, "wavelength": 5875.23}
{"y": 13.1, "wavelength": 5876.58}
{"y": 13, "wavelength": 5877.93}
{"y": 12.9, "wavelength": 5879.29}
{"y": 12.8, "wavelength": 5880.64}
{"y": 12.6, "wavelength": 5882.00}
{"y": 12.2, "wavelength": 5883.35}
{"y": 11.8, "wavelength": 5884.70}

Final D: 2790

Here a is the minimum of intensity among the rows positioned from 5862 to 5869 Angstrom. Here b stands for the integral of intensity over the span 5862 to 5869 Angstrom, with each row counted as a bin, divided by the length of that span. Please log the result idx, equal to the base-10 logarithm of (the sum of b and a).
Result 1.42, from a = 13.1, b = 13.3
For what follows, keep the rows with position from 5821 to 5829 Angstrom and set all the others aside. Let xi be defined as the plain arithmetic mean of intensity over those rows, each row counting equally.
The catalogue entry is 13.8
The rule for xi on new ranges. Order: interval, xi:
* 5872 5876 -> 13.2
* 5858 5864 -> 13.1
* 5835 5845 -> 14.1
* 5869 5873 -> 13.3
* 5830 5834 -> 14.2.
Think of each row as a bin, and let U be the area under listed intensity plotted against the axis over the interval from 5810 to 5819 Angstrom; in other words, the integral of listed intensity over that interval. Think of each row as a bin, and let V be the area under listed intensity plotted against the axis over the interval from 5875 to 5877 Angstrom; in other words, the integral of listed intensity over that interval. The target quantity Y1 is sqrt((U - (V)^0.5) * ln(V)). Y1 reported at 20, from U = 125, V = 26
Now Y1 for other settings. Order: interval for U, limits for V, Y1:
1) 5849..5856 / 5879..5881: 17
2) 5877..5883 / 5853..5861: 18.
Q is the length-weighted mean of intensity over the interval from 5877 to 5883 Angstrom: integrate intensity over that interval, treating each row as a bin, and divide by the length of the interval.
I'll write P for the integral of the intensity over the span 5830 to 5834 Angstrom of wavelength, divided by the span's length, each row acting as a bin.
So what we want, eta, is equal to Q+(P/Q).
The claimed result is 13.91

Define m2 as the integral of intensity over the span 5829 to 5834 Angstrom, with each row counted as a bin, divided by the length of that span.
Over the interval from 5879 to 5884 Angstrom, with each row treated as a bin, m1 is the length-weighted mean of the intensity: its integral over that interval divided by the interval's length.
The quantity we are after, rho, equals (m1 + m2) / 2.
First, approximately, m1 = 12.6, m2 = 14.2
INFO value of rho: 13.4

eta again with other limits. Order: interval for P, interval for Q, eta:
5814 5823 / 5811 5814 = 14.92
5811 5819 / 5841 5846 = 14.98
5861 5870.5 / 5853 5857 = 14.62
